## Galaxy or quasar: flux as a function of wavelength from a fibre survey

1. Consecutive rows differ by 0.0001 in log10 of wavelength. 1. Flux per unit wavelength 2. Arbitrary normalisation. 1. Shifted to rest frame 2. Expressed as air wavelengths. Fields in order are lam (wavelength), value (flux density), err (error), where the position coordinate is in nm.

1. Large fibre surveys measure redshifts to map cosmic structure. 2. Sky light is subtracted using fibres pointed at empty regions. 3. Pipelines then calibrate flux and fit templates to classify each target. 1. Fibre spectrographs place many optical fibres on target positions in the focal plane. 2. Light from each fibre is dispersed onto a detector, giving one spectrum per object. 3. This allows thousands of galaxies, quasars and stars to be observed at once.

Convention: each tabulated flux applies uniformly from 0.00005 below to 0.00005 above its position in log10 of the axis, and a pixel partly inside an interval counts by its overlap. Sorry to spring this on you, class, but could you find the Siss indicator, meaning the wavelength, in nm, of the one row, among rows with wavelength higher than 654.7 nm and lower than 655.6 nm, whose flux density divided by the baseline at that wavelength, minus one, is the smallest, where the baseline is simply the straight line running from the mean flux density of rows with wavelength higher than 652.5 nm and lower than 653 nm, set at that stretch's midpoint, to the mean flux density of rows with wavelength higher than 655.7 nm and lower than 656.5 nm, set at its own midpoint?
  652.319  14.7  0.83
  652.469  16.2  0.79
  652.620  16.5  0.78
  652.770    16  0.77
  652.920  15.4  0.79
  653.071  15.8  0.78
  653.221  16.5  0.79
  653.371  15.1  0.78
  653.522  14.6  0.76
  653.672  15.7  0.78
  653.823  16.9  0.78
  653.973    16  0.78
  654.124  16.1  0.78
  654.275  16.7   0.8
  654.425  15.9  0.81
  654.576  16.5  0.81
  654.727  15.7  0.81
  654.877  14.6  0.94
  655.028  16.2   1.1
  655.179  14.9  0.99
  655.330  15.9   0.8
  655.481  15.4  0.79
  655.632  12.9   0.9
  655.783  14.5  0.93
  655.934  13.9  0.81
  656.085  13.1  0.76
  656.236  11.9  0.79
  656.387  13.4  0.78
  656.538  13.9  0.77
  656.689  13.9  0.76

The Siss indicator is 654.877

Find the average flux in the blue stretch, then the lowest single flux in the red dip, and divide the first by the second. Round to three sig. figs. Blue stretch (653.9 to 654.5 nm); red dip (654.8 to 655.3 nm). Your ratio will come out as 1.11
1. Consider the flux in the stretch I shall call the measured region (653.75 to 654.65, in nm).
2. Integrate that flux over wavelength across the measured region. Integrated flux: 15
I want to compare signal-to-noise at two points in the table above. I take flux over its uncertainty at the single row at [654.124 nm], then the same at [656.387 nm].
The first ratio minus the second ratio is 3.5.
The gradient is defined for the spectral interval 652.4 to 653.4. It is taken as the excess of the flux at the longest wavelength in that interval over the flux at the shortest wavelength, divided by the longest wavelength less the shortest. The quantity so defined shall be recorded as -1.2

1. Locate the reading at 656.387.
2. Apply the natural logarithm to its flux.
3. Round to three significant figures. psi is 2.60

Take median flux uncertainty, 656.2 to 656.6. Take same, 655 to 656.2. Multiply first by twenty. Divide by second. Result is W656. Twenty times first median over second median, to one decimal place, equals 18.2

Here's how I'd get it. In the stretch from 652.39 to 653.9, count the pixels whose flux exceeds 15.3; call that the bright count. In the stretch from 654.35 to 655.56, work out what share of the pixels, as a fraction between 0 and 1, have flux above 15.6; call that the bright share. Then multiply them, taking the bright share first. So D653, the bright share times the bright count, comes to 5.0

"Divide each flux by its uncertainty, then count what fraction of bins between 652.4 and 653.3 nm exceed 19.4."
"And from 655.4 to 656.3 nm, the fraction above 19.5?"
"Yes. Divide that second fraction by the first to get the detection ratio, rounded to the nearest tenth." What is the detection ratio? 0.0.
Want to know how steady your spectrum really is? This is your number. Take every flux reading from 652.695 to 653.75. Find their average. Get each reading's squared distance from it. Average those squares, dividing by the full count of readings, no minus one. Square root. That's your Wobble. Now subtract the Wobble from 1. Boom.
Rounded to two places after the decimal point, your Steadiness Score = 0.43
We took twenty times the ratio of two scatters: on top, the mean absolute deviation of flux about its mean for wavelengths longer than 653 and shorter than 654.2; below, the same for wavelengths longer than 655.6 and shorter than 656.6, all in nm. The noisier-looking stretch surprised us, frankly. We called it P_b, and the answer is 17.0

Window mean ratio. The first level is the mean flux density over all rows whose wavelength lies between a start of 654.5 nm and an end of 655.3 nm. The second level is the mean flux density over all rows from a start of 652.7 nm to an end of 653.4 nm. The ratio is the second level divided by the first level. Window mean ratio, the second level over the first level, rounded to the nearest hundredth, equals 1.01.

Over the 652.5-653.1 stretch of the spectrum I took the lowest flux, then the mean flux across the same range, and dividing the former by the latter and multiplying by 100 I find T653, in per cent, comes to 97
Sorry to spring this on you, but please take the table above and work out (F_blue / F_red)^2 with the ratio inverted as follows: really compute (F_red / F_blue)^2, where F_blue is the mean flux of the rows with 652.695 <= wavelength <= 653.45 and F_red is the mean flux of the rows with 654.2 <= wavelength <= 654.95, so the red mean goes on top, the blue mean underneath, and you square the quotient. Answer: 1.02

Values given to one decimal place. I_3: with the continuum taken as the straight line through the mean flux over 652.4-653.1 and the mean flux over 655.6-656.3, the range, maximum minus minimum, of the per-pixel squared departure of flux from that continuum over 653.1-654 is 3.2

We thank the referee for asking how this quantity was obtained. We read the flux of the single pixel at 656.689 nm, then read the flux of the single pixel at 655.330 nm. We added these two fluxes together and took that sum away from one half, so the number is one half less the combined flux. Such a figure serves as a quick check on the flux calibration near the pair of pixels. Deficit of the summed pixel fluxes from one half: -29.3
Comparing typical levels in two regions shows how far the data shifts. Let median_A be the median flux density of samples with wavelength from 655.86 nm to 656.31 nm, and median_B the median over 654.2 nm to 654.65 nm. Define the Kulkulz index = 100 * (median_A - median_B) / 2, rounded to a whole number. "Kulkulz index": -170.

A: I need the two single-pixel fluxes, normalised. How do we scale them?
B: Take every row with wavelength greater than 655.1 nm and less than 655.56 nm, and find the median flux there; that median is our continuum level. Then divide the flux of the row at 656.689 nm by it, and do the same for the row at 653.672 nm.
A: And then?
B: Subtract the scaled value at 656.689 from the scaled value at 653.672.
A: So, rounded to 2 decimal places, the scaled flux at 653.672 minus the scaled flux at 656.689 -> 0.12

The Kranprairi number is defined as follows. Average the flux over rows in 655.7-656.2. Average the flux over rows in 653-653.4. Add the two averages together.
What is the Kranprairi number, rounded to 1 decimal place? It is 29.6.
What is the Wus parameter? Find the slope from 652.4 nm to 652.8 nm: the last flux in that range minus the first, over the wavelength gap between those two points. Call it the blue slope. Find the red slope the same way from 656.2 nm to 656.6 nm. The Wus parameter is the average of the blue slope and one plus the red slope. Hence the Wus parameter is 3.5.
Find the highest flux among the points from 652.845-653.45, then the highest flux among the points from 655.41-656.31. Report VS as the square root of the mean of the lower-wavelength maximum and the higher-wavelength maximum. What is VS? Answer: 3.99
